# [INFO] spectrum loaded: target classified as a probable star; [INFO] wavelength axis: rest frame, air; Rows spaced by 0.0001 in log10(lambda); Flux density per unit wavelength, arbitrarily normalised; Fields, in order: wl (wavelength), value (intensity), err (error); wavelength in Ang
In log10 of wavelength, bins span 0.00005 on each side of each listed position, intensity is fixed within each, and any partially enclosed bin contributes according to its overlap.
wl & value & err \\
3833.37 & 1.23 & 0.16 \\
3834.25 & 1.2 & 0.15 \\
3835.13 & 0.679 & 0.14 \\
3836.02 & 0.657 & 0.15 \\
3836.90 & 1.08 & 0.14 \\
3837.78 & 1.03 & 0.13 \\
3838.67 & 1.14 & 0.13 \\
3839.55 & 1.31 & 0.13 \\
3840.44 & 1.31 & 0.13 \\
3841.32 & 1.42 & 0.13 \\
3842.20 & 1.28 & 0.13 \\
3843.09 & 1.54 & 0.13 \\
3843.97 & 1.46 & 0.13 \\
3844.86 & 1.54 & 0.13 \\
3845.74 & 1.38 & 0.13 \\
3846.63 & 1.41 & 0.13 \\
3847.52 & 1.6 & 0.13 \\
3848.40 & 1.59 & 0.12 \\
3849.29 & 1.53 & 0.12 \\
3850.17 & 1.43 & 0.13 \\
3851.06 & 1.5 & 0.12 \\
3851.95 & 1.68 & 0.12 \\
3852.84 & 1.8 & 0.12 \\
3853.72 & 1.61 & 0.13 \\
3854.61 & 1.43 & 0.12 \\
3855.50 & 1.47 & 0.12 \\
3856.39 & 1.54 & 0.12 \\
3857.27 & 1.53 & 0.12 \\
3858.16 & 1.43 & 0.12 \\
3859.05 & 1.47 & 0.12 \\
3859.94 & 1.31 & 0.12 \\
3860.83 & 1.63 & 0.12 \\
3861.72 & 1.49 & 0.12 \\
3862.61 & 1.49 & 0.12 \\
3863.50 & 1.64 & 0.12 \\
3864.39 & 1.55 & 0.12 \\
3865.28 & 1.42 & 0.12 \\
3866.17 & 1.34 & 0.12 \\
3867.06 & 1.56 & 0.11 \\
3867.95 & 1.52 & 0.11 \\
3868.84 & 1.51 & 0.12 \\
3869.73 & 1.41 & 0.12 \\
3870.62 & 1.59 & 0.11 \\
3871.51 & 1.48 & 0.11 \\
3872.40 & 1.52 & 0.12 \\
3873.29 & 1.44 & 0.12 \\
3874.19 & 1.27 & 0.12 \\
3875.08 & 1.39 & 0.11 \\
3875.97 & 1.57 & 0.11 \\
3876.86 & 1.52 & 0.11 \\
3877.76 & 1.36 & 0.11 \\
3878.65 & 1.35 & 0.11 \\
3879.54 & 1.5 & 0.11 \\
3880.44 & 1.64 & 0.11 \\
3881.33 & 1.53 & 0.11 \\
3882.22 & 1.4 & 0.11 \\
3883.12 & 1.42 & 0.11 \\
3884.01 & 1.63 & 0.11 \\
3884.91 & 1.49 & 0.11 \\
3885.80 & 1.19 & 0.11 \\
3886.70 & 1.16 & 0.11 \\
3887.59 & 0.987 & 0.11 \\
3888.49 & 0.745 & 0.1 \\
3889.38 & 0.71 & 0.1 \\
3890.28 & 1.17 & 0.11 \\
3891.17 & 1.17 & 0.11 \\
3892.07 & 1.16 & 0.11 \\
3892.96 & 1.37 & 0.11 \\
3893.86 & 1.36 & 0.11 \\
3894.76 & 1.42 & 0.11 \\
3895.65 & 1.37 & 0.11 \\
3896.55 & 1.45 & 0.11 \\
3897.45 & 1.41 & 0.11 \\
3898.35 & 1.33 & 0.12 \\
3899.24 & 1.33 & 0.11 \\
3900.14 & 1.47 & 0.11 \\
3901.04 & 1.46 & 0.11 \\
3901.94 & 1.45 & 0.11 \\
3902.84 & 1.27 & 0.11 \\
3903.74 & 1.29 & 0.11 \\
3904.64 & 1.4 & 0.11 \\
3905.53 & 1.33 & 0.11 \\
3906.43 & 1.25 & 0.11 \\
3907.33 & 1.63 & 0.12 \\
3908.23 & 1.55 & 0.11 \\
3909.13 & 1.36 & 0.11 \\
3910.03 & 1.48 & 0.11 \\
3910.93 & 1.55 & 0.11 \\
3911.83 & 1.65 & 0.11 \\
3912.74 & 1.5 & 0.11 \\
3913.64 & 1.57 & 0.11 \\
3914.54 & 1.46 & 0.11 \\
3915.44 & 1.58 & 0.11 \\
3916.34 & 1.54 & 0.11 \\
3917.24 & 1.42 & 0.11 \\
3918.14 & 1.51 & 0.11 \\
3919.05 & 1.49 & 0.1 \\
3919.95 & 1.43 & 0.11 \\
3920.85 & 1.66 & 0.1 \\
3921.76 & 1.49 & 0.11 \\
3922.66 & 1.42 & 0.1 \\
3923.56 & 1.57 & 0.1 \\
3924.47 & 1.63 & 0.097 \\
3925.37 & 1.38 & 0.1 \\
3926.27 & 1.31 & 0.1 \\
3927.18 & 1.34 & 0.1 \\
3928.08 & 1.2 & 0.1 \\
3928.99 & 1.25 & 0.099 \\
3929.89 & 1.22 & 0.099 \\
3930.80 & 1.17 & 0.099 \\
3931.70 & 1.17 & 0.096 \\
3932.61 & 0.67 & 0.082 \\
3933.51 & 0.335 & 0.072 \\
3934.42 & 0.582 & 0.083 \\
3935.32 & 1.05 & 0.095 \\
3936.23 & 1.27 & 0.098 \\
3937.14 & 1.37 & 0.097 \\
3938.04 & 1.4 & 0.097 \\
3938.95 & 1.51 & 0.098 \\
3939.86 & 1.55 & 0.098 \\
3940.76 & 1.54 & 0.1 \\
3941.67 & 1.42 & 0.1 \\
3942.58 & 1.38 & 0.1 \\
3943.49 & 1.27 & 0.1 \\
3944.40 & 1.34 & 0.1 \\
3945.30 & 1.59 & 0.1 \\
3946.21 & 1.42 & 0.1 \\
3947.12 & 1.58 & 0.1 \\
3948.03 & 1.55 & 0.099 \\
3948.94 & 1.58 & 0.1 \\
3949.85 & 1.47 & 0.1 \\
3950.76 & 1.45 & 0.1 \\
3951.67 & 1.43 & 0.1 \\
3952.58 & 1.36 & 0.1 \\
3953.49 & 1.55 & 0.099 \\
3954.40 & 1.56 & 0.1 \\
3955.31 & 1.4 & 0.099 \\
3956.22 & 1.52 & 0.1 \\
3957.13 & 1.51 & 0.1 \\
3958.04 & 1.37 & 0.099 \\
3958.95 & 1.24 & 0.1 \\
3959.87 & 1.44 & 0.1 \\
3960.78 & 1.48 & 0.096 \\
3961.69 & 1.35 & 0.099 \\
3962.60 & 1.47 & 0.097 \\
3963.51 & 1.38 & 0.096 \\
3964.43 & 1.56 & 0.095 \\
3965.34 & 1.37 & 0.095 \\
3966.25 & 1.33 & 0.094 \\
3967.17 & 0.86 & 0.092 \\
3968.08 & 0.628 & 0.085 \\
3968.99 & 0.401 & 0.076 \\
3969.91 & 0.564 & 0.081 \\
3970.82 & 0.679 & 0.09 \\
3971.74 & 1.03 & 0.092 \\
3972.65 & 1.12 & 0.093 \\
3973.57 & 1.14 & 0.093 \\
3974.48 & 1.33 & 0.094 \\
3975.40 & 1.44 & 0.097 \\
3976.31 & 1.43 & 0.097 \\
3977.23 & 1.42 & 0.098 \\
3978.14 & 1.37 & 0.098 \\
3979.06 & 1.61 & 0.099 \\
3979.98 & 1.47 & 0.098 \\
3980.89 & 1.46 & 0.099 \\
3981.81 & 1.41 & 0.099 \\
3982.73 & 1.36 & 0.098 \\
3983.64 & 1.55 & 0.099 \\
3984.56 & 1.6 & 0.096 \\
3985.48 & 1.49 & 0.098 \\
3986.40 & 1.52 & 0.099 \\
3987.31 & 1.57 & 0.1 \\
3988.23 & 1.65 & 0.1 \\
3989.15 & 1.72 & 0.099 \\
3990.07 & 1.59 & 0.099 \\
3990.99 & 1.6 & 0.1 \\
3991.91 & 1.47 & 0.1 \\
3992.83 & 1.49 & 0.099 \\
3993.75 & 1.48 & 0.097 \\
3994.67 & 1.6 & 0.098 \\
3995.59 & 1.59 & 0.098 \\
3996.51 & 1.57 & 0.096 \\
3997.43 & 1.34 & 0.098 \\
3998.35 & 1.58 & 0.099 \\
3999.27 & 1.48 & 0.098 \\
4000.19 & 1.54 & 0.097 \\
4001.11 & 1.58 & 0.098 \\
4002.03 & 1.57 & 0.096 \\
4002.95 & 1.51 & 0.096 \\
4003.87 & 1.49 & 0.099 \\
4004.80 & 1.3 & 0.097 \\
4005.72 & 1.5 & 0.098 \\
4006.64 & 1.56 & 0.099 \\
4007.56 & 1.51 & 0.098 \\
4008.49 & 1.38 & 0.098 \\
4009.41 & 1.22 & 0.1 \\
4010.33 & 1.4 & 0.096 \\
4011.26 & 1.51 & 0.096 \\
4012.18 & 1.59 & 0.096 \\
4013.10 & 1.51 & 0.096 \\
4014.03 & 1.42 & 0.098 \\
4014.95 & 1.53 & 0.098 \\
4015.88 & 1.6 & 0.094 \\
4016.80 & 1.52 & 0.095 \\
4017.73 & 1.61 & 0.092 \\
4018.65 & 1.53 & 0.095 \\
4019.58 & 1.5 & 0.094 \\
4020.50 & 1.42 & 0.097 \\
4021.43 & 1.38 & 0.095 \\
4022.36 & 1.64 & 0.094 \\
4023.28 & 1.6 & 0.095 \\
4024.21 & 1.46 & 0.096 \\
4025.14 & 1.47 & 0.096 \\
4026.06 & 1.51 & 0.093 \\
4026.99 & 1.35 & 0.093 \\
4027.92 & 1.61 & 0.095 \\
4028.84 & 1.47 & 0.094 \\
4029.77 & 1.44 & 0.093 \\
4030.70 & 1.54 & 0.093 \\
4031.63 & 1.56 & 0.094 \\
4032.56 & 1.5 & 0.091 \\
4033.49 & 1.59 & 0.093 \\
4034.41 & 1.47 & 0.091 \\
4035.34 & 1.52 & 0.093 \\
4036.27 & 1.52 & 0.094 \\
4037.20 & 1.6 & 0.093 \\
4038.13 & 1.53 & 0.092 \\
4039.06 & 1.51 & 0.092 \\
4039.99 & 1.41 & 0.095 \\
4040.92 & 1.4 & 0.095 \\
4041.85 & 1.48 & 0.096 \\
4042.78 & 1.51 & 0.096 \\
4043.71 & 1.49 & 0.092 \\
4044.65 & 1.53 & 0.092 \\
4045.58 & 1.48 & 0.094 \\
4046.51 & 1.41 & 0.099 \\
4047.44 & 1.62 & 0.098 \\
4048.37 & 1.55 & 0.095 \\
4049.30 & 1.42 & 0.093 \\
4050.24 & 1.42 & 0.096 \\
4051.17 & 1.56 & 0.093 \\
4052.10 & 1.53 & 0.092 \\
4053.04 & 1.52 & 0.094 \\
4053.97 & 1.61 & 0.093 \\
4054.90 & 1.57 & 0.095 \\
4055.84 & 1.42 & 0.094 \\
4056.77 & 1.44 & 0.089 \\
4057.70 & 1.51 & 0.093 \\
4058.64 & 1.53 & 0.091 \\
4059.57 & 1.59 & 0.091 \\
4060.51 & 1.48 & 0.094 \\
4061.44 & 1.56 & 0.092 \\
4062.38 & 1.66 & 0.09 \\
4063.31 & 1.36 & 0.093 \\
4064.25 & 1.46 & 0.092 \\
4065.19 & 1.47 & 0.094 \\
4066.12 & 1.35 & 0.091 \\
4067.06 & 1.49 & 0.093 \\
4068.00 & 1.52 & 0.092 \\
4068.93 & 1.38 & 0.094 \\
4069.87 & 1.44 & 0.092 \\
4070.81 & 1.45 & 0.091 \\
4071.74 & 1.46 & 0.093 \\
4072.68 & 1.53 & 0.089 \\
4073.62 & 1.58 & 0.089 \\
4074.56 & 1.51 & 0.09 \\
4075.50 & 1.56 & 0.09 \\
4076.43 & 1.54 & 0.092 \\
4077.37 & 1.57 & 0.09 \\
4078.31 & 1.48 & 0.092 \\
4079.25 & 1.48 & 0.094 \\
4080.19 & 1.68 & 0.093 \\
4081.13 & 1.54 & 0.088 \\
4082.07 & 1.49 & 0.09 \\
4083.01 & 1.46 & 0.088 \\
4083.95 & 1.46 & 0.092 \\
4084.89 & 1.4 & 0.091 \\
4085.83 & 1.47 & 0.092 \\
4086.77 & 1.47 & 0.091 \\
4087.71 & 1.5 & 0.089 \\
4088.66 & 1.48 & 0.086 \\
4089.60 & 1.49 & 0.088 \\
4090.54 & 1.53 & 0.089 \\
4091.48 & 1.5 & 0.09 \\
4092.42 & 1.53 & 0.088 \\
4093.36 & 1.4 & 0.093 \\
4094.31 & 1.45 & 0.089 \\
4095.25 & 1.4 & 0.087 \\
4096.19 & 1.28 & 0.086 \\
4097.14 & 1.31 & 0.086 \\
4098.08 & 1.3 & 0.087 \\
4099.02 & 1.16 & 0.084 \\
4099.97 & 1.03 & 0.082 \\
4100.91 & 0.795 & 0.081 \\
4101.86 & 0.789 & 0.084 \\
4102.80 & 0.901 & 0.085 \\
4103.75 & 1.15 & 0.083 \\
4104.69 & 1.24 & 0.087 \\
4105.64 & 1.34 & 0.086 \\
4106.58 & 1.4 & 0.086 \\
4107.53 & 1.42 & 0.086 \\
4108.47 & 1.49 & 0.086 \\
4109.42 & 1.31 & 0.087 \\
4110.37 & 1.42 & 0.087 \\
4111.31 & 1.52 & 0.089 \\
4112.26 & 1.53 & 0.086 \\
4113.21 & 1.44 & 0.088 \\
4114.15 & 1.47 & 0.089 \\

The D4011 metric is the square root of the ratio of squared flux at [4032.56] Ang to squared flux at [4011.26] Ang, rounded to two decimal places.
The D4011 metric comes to 0.99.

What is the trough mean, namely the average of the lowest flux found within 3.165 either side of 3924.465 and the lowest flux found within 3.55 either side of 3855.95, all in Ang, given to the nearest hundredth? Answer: 1.37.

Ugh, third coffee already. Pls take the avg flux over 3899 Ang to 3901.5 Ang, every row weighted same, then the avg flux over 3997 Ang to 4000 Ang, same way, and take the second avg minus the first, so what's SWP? 0.05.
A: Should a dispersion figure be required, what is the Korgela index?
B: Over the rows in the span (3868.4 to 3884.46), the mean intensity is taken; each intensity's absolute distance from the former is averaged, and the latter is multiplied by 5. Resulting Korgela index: 0.42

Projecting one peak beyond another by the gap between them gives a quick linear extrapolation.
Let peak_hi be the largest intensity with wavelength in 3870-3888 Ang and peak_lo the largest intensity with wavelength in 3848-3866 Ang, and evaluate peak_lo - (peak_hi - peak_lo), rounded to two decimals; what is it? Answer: 1.96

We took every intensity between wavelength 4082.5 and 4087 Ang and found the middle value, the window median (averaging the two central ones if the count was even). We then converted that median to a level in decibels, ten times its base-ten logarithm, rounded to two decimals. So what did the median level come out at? 1.64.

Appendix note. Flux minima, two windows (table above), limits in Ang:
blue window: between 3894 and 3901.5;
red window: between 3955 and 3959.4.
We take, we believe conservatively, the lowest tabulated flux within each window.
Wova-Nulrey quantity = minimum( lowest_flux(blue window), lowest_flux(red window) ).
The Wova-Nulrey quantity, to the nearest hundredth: 1.24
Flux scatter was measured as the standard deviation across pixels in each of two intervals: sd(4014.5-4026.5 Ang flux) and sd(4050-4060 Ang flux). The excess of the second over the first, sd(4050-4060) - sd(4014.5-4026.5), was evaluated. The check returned -0.011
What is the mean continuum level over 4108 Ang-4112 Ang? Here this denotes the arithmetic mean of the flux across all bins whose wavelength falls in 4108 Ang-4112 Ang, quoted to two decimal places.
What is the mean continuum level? 1.44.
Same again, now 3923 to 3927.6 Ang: 1.45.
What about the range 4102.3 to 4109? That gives 1.28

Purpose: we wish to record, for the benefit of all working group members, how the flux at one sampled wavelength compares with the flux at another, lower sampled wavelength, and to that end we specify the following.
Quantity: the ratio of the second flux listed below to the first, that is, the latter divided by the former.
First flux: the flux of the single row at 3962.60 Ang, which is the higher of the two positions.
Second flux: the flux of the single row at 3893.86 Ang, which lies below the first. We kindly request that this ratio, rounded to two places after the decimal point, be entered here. 0.93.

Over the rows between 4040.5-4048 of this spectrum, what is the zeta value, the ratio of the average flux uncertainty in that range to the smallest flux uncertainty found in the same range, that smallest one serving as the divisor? 1.035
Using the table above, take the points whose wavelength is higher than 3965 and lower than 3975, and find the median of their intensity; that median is 1.03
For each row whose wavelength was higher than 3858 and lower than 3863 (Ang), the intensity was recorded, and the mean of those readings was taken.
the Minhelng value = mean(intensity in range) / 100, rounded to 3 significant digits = 0.0147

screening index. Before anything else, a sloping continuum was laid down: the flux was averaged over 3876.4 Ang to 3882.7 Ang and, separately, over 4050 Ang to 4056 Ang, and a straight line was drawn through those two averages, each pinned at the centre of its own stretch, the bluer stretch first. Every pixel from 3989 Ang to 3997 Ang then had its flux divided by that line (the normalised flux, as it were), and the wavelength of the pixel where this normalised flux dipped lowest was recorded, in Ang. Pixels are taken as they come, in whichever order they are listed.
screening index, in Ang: 3991.91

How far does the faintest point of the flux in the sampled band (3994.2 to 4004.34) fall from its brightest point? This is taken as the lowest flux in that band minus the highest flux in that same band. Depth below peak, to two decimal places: -0.26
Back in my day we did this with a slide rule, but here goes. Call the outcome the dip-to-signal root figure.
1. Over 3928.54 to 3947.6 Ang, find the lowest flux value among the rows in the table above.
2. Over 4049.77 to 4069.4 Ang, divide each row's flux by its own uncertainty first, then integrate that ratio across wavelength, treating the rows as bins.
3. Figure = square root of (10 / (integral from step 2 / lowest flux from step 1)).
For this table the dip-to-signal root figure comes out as 0.10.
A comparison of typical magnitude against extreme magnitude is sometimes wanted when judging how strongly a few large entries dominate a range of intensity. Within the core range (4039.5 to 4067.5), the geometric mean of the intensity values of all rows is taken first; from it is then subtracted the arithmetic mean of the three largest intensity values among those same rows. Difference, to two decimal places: -0.14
